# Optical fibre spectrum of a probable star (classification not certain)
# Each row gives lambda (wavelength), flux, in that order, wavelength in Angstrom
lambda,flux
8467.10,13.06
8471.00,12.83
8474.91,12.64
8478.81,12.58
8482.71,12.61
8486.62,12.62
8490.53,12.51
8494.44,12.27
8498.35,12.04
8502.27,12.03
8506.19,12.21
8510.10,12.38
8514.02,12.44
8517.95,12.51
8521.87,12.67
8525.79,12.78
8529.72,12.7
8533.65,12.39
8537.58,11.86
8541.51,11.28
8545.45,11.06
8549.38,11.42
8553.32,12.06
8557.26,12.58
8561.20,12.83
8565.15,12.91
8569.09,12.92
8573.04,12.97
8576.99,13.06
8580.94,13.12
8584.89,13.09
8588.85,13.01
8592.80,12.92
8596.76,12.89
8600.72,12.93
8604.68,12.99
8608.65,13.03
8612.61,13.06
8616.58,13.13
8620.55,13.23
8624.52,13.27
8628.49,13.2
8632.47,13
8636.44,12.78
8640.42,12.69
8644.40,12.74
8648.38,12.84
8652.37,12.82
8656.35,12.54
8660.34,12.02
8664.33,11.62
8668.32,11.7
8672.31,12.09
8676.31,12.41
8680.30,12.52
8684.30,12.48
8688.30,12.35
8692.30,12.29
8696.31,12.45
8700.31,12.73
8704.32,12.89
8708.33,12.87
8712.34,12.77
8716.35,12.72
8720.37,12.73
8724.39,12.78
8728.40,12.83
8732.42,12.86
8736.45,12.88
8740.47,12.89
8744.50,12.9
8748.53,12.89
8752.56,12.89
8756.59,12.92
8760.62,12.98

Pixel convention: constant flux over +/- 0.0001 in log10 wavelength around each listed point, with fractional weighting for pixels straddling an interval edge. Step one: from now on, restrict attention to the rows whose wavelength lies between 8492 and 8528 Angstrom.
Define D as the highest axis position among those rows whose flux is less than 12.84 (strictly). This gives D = 8525.79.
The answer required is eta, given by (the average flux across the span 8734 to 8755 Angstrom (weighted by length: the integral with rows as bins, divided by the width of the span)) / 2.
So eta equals 6.44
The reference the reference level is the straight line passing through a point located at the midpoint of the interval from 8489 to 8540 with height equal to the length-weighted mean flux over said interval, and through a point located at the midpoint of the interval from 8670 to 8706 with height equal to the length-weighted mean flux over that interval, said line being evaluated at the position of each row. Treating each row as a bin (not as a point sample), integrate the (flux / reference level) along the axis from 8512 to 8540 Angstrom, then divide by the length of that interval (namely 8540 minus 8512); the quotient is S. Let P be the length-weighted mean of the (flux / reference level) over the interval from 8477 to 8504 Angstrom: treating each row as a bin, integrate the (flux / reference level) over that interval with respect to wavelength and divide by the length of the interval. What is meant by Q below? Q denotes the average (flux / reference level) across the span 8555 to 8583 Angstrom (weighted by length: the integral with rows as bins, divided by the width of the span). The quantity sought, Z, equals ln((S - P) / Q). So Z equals -5.4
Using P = 1.00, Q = 1.042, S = 1.01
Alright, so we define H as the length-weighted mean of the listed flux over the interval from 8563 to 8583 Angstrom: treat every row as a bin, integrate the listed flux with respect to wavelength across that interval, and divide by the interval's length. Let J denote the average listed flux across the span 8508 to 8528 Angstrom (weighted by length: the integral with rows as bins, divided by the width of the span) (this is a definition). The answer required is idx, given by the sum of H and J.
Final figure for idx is 25.6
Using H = 13.0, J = 12.56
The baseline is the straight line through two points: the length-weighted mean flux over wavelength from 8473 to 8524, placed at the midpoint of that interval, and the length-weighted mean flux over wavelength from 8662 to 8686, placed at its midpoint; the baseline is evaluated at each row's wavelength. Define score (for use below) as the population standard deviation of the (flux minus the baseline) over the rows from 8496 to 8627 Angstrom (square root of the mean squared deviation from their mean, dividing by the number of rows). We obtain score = 0.61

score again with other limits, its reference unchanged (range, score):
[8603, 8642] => 0.17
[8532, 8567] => 0.66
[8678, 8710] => 0.23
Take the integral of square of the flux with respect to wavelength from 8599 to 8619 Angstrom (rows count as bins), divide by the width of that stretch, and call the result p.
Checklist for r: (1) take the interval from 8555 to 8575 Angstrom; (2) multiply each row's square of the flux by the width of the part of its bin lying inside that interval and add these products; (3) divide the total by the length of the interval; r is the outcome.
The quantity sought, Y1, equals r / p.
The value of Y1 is 0.97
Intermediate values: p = 170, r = 165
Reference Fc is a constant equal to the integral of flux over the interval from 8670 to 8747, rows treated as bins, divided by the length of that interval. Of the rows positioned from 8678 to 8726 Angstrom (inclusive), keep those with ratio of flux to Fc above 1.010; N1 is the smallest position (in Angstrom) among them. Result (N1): 8704.32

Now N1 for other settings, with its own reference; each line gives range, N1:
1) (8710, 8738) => 8724.39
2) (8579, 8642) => 8580.94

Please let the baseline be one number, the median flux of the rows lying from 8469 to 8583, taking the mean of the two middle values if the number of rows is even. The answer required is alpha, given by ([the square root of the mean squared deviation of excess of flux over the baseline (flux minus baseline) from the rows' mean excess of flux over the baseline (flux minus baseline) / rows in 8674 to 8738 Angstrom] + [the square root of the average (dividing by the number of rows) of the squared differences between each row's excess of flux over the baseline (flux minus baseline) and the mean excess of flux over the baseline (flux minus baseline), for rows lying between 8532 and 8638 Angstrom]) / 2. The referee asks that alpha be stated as 0.40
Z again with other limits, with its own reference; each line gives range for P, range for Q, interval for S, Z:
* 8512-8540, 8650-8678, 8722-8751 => -3.8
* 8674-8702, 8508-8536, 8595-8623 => -3.0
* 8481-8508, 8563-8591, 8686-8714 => -4.3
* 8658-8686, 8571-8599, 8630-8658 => -3.0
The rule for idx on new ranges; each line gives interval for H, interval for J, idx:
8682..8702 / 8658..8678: 24.4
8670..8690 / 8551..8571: 25.0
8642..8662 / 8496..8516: 24.8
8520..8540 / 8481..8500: 24.9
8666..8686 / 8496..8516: 24.4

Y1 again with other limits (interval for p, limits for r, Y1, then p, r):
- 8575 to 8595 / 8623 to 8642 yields 0.99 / 170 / 169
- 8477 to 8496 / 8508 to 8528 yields 1.01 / 157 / 158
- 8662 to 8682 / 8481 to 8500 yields 1.06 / 146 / 154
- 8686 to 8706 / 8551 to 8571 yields 1.02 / 157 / 160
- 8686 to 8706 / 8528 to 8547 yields 0.90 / 157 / 141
